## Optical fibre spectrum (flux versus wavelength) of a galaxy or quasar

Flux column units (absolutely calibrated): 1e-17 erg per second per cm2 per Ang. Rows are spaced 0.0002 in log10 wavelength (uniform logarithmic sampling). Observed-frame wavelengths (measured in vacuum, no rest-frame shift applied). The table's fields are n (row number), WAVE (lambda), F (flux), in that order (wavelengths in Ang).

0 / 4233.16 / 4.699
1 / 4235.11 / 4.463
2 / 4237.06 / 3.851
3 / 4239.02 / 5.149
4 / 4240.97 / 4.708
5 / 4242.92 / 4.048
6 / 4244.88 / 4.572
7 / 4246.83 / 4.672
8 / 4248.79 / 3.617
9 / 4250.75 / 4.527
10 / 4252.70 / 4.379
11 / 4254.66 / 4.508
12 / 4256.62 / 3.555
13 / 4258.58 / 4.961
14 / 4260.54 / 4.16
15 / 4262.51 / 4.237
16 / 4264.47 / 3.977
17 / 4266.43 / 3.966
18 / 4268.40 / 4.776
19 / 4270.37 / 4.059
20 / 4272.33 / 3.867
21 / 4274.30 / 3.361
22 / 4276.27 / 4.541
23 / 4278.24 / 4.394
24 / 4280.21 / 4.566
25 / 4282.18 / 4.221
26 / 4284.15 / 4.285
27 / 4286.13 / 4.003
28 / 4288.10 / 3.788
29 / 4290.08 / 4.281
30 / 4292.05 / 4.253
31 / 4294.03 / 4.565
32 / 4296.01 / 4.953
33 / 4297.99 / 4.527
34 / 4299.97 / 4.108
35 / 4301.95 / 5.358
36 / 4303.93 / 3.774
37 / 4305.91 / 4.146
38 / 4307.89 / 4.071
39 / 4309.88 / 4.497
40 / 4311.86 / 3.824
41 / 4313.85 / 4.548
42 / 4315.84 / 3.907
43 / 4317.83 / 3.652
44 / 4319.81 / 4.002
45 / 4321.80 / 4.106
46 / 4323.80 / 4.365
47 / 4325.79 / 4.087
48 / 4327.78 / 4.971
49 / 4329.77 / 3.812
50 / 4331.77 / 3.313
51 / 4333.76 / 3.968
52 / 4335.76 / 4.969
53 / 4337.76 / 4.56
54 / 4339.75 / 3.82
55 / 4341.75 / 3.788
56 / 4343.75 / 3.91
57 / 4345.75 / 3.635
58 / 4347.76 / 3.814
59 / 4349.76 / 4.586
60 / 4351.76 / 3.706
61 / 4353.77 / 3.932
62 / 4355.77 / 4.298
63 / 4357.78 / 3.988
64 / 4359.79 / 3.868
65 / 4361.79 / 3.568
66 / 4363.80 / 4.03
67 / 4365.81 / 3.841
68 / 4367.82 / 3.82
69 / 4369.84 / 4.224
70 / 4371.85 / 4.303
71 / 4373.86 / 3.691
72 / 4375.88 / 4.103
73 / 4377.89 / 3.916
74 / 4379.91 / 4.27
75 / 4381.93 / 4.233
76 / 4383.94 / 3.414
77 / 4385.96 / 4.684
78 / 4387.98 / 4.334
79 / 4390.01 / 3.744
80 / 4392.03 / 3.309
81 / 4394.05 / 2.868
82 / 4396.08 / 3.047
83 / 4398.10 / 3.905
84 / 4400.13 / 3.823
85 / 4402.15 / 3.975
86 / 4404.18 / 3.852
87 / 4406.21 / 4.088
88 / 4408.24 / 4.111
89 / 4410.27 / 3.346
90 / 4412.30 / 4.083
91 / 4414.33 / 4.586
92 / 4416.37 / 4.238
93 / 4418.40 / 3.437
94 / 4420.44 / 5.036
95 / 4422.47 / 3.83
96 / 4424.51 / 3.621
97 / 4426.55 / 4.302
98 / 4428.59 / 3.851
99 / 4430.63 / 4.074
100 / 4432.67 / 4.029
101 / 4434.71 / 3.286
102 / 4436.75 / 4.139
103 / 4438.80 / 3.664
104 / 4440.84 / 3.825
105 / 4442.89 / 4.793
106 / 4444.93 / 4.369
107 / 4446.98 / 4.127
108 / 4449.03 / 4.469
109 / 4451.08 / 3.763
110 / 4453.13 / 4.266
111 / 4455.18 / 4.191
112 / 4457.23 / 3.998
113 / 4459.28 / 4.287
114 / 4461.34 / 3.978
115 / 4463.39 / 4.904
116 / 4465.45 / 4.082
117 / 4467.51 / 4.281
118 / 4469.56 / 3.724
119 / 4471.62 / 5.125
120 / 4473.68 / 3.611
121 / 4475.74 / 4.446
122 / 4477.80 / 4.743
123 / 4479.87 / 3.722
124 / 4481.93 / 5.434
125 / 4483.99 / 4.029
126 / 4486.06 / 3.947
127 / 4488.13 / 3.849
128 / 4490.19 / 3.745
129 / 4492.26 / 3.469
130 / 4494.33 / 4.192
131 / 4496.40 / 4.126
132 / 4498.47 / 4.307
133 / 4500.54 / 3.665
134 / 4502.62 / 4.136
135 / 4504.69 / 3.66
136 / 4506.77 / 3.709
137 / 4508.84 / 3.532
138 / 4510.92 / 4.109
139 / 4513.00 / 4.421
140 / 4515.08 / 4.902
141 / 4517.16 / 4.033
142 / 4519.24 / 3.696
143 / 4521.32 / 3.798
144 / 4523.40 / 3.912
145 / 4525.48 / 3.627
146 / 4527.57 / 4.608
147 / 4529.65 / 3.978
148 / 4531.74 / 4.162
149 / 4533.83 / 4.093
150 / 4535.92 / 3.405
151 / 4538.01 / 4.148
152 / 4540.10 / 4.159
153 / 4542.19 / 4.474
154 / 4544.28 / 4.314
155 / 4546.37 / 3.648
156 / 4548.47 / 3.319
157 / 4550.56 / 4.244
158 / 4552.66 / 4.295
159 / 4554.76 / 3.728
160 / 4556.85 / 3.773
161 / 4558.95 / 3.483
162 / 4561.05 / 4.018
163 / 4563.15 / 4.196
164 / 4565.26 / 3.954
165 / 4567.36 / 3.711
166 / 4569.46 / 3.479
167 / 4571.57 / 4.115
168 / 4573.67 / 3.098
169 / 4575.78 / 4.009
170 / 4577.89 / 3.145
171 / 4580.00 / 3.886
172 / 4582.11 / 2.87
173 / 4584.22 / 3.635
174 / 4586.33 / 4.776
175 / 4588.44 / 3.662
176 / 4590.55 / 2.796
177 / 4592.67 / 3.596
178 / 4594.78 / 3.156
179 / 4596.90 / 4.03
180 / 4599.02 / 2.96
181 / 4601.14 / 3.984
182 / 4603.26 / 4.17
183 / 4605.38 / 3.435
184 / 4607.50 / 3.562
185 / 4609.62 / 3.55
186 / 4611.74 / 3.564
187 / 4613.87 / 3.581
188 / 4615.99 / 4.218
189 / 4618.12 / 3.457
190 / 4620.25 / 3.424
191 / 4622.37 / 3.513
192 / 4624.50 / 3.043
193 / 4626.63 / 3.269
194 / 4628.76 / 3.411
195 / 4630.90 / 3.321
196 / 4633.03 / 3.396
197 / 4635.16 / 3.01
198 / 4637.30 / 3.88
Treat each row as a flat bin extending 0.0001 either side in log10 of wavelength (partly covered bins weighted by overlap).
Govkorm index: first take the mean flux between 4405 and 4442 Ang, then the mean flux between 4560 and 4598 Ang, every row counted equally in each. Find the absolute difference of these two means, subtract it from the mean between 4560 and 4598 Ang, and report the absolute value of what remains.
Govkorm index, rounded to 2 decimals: 3.37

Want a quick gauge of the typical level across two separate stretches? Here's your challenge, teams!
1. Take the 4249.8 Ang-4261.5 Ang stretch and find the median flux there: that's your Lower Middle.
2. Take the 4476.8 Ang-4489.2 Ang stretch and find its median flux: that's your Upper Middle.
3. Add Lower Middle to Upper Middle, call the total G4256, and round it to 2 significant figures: 8.4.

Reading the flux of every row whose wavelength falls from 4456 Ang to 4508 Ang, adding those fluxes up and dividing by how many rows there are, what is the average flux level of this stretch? 4.1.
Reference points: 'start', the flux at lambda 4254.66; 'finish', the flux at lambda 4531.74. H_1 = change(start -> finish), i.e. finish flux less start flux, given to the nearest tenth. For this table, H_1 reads -0.3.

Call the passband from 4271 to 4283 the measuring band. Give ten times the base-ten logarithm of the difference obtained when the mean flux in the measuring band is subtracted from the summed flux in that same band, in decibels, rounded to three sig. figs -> 13.2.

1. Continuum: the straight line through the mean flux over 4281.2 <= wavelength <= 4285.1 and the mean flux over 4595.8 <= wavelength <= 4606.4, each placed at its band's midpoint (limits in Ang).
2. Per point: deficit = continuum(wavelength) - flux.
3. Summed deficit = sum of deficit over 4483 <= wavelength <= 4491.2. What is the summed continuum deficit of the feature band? 0.06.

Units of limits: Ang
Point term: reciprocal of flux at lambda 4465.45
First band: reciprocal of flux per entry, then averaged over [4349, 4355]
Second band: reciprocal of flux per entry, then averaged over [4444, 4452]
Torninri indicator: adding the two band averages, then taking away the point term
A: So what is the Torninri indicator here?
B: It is 0.243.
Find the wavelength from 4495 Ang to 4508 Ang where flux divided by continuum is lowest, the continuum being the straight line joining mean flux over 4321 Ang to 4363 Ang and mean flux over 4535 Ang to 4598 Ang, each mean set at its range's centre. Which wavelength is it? 4504.69 Ang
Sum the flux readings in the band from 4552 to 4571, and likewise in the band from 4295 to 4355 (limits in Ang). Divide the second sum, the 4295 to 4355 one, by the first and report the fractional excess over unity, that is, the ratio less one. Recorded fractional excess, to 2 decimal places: 2.60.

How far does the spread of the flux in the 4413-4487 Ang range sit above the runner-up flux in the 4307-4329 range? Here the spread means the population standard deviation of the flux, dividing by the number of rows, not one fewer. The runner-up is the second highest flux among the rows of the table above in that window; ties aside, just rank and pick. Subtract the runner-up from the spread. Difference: -4.07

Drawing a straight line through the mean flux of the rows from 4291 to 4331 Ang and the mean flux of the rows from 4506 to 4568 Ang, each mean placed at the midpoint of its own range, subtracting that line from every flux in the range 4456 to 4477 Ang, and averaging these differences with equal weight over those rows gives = 0.17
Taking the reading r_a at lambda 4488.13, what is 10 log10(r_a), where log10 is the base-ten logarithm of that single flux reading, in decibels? 5.9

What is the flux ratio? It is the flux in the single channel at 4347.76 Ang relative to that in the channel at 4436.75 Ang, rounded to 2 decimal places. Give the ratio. 0.92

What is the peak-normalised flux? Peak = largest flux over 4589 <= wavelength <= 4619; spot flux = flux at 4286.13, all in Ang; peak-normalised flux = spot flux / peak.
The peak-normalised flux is 0.95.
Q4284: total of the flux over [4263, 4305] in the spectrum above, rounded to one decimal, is 89.6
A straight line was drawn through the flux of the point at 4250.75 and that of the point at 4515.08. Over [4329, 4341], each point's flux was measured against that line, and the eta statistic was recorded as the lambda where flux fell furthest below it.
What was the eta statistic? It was 4331.77 Ang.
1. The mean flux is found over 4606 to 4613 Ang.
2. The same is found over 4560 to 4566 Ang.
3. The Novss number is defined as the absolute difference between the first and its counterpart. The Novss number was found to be 0.50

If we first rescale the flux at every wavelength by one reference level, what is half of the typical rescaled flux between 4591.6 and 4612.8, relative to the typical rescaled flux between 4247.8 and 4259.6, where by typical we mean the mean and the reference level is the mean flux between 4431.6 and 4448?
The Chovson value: 0.423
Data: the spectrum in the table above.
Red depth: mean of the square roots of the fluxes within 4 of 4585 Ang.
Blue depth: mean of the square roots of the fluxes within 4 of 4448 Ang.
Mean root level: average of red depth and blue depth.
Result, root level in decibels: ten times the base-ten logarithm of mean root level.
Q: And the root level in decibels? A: 2.98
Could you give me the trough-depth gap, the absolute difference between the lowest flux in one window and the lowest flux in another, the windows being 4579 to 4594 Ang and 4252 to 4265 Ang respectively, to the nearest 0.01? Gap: 0.76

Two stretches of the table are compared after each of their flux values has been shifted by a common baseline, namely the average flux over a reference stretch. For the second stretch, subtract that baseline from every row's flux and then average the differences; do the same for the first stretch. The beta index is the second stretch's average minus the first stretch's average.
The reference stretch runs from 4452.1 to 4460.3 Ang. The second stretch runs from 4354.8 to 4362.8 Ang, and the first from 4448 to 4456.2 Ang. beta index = -0.24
